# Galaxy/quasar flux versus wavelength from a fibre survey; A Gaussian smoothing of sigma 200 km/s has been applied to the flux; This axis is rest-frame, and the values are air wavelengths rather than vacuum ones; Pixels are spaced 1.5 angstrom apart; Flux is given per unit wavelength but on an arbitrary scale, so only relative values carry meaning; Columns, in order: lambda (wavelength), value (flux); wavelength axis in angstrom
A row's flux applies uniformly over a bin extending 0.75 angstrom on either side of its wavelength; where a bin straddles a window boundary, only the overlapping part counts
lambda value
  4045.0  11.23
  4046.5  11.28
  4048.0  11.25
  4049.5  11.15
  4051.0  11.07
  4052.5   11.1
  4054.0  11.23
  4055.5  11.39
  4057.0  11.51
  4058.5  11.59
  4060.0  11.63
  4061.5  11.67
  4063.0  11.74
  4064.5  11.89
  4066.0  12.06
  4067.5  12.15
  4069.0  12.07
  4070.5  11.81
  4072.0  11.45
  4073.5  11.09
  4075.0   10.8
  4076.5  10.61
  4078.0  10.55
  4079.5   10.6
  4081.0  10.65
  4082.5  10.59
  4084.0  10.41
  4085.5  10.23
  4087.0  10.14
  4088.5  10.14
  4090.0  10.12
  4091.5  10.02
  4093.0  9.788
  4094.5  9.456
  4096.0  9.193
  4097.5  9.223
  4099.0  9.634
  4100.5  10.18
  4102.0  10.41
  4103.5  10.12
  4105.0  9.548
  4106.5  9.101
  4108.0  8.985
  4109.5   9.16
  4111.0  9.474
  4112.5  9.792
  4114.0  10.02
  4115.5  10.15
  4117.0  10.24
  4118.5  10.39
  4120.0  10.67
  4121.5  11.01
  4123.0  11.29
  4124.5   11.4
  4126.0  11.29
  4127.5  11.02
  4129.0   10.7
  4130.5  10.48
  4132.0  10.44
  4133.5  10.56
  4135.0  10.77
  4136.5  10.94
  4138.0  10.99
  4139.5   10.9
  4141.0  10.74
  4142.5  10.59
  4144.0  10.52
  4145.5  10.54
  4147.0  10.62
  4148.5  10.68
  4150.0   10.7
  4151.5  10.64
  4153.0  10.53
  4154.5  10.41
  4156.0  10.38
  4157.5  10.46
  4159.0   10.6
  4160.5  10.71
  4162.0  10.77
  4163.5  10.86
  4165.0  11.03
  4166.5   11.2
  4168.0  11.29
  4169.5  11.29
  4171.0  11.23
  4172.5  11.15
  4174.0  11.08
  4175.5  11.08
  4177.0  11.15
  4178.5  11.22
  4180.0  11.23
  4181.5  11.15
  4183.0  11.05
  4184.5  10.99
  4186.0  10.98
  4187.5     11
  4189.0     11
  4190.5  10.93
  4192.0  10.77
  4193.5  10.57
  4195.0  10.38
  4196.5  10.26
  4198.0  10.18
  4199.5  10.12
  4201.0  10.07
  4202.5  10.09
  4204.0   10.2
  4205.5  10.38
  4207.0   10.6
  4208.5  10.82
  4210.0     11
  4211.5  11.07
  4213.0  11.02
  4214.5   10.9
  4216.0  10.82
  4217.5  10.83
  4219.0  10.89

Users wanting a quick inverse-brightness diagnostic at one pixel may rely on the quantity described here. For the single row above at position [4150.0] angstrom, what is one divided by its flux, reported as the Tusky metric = 0.0935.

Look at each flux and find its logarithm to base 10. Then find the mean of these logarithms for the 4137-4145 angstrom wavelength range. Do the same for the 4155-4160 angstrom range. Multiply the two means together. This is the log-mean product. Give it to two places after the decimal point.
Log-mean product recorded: 1.05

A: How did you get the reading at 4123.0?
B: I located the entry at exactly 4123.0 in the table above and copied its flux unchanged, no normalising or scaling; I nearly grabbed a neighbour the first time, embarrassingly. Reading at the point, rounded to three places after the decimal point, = 11.290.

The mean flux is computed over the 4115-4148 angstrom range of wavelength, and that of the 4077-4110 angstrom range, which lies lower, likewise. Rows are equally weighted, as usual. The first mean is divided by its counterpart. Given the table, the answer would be 1.08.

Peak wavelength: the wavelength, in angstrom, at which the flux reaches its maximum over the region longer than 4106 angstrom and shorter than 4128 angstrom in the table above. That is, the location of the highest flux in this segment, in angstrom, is 4124.5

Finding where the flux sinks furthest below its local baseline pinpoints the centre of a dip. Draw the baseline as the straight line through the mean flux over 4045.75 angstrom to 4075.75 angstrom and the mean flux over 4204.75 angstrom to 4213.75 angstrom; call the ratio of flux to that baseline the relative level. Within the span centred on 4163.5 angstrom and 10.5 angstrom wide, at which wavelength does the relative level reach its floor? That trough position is 4159.0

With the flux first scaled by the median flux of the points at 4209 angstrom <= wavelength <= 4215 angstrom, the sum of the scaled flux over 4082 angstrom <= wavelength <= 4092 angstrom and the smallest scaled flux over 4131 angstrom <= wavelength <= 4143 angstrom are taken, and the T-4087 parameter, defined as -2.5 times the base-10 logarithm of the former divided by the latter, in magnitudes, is -2.09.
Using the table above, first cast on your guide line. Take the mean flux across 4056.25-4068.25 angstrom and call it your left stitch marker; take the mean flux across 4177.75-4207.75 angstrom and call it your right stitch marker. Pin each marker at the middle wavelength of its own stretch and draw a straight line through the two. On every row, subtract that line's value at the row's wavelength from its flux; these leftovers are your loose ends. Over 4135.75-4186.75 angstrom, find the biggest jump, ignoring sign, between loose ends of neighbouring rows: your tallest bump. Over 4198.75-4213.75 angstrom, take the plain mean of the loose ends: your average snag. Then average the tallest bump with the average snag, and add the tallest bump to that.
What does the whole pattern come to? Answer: 0.3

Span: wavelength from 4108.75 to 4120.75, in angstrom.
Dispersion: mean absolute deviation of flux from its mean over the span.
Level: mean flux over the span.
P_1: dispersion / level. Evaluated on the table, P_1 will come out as 0.038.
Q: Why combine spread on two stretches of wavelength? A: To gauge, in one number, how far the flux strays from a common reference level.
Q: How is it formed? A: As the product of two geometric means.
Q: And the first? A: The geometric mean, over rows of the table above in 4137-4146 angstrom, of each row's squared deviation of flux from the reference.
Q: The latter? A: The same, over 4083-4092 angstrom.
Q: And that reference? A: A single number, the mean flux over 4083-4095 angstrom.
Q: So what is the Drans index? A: 0.00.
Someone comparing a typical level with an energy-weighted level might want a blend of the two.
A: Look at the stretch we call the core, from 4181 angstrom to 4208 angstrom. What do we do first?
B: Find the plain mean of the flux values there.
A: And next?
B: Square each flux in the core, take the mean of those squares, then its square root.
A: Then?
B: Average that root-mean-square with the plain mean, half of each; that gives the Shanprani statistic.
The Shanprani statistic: 10.6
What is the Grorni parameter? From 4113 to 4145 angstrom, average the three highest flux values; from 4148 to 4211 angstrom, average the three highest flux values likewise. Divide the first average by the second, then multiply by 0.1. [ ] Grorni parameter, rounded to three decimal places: 0.101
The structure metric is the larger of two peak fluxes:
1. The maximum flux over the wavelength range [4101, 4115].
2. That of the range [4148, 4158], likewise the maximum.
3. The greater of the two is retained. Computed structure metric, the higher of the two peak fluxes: 10.7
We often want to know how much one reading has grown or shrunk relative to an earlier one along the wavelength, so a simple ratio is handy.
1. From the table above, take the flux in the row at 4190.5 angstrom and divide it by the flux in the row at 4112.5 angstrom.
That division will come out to 1.12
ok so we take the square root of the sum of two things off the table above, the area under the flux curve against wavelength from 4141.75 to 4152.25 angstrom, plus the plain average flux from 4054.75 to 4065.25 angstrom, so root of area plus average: 11.1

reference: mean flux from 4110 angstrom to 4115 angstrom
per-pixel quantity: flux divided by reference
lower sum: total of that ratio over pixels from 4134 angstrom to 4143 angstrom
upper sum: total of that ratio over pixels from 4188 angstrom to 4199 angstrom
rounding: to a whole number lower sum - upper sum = -1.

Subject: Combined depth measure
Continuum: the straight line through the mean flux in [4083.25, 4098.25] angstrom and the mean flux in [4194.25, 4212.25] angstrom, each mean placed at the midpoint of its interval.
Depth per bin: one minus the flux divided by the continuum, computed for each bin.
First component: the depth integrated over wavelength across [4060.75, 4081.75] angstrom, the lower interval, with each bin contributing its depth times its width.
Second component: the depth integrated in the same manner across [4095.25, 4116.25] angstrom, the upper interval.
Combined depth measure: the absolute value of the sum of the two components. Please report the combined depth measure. 2.8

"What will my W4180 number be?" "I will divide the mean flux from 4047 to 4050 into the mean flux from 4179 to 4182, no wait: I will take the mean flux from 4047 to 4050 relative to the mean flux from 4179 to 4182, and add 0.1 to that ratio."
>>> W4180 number 1.10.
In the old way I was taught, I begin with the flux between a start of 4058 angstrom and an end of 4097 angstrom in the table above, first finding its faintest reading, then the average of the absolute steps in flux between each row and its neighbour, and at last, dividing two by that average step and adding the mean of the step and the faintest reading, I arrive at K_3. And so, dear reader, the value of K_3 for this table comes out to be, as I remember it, 18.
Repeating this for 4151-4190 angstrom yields 33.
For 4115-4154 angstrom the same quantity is 19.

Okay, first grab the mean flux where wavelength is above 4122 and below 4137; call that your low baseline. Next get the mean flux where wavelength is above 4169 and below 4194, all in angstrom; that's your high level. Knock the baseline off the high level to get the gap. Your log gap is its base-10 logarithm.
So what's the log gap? -0.79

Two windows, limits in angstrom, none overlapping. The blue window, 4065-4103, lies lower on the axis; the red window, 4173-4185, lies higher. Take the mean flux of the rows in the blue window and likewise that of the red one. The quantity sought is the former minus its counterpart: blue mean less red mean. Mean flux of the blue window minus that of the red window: -0.58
